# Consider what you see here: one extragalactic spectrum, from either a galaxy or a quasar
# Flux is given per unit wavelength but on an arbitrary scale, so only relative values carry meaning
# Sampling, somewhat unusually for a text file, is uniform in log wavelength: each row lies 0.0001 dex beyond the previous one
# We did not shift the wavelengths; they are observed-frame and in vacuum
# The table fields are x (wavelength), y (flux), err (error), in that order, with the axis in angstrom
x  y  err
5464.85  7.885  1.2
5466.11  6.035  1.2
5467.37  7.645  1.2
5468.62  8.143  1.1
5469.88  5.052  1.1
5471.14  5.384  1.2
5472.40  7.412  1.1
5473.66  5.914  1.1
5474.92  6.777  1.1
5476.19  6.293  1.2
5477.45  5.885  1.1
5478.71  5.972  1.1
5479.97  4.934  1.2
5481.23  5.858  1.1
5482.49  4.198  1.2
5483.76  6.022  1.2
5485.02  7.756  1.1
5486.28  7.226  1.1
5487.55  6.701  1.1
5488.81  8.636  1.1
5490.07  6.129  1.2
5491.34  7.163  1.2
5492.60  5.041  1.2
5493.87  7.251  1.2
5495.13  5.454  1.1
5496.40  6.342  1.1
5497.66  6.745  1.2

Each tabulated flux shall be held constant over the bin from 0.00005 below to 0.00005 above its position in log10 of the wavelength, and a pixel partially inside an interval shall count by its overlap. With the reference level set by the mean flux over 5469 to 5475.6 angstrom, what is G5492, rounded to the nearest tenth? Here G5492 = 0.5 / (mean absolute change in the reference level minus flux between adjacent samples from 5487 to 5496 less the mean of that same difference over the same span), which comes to 0.2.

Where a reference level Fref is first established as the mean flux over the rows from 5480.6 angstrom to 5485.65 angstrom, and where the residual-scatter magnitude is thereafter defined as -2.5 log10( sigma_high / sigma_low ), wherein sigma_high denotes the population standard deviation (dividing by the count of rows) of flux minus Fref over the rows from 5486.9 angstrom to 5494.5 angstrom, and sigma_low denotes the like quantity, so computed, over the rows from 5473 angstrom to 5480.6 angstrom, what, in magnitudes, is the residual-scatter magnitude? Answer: -0.7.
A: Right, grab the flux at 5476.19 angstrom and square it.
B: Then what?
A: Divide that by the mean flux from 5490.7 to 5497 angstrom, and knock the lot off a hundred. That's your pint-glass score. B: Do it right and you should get 93.7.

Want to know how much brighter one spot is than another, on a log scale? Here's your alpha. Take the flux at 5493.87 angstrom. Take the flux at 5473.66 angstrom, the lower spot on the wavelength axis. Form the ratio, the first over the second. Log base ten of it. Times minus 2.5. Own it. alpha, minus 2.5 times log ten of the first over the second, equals -0.22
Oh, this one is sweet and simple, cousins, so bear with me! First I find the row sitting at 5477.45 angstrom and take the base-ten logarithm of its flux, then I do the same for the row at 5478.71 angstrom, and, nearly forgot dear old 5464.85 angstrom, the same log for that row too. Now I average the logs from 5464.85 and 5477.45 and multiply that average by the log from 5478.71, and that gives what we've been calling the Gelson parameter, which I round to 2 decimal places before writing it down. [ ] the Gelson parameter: 0.65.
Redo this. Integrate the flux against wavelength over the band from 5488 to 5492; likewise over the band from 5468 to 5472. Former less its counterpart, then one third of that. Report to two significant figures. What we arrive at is 1.4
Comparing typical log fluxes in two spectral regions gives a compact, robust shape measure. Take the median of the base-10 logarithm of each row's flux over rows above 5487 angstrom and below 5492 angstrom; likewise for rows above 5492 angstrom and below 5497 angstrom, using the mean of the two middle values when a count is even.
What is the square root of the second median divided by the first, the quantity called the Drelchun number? 0.96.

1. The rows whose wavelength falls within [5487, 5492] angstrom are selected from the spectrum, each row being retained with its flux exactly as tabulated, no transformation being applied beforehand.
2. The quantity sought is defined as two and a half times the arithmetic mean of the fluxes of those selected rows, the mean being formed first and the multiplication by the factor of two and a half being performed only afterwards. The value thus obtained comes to 17.9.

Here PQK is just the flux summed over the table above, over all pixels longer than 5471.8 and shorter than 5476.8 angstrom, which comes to 26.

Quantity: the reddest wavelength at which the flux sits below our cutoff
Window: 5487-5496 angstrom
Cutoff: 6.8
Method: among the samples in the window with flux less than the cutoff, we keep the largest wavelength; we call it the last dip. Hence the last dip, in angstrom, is 5495.13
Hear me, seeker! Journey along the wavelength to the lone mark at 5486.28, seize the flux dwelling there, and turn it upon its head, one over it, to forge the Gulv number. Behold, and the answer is 0.138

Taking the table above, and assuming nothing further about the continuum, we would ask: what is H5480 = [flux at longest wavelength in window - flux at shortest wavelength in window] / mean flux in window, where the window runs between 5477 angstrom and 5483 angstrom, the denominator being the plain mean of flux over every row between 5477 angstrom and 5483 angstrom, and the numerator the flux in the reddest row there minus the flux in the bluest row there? -0.31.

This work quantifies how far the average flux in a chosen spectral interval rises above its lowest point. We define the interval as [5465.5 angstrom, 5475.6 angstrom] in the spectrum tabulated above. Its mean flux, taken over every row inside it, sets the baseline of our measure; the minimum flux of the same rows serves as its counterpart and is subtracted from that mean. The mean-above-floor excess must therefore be 1.49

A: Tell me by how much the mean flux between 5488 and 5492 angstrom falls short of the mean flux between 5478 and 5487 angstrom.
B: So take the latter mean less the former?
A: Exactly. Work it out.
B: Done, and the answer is -1.3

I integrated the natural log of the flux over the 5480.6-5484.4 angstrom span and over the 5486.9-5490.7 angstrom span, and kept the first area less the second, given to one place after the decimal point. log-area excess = -1.1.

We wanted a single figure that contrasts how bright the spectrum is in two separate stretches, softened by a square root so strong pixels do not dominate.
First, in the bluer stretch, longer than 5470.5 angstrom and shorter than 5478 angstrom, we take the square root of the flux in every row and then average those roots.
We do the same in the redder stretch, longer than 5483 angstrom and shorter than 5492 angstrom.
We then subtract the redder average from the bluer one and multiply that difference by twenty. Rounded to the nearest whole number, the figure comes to -3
